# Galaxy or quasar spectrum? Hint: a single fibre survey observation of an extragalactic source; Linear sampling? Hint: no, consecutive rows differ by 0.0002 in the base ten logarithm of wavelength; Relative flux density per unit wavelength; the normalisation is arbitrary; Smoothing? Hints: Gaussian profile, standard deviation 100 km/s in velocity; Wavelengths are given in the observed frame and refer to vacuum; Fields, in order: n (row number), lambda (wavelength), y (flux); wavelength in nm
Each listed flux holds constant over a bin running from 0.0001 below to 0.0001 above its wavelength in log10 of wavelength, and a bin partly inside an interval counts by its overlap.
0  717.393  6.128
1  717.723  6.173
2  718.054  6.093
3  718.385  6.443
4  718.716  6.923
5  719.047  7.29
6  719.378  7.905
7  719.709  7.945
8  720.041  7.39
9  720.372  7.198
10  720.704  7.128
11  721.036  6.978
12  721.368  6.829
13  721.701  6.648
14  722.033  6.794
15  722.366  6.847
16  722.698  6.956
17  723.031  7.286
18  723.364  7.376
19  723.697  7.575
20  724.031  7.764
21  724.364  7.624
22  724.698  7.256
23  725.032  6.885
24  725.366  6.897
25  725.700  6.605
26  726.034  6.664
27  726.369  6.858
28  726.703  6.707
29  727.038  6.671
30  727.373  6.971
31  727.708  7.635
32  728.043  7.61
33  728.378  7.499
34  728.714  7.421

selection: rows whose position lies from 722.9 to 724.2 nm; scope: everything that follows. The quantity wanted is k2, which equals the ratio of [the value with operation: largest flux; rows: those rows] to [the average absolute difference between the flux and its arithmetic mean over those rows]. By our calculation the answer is 46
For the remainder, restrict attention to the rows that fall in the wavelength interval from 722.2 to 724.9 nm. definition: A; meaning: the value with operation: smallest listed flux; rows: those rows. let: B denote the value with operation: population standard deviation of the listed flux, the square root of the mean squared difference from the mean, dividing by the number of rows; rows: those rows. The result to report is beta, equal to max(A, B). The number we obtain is 6.85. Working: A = 6.847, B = 0.30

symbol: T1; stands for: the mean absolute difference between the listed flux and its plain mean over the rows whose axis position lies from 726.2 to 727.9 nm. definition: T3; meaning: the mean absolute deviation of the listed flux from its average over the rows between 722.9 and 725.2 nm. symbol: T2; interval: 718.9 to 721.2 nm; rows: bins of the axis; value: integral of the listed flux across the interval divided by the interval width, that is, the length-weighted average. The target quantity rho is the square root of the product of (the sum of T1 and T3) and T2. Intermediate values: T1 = 0.27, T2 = 7.41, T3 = 0.22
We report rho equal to 1.90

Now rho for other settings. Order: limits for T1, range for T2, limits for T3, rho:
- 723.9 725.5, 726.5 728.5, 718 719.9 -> 2.60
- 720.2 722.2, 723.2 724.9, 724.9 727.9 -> 1.66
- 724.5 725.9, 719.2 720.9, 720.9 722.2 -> 1.41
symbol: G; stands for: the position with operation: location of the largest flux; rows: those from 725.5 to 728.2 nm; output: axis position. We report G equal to 727.708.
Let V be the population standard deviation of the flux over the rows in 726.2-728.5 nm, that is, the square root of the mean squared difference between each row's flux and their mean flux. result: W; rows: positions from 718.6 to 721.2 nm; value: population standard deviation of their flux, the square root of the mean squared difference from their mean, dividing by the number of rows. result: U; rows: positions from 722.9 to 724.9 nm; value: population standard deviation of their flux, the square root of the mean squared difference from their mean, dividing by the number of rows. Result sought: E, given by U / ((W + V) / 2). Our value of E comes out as 0.49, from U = 0.2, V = 0.40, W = 0.364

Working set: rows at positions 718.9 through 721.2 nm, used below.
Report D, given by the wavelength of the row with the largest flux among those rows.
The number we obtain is 719.709 nm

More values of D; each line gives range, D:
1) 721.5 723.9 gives 723.697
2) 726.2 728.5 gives 727.708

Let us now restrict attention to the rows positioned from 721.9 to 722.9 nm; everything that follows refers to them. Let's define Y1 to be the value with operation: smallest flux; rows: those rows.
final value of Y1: 6.794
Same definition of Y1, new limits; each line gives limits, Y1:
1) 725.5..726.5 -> 6.605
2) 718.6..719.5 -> 6.923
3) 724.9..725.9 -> 6.605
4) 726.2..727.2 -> 6.671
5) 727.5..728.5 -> 7.499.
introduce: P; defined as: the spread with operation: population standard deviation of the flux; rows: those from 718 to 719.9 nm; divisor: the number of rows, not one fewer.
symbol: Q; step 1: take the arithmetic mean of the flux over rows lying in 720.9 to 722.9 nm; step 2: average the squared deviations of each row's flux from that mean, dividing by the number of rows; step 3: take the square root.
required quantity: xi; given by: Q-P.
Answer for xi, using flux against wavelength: -0.6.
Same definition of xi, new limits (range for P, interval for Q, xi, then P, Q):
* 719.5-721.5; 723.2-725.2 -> -0.1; 0.4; 0.29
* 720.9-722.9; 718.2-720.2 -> 0.4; 0.1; 0.53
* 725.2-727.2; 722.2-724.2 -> 0.2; 0.1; 0.32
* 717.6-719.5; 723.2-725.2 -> -0.4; 0.6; 0.29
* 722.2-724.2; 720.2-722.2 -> -0.1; 0.3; 0.19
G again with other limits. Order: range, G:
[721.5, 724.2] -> 724.031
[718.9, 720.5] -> 719.709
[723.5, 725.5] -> 724.031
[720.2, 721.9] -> 720.372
